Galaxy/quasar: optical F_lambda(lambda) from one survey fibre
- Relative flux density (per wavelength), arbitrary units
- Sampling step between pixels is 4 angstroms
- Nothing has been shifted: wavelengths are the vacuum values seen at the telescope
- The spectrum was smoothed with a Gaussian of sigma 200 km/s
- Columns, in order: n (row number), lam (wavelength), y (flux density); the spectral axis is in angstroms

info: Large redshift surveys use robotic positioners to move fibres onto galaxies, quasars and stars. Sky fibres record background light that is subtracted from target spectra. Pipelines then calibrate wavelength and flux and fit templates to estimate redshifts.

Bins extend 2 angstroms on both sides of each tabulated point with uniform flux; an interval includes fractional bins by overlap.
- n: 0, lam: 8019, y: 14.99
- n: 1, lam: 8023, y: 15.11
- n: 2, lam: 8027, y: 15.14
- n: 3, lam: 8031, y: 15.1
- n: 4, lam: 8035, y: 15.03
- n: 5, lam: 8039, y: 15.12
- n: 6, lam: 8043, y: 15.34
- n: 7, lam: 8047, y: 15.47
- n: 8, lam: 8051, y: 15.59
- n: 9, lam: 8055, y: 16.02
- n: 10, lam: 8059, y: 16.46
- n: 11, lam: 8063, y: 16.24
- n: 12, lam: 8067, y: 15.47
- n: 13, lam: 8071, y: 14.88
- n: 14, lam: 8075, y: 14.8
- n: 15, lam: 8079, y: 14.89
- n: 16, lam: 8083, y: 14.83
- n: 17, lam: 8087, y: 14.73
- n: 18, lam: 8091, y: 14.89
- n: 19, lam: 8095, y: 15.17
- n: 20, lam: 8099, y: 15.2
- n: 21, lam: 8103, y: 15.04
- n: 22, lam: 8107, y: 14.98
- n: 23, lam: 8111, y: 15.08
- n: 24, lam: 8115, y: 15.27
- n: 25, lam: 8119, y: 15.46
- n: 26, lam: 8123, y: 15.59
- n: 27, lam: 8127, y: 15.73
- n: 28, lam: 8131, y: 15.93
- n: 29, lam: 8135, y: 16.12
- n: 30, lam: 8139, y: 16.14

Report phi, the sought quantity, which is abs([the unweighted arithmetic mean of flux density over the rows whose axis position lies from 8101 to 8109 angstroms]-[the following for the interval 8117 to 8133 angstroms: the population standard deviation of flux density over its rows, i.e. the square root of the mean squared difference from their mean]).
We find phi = 14.8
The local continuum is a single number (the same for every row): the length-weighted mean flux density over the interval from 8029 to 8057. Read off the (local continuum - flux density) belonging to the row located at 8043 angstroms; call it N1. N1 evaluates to 0.04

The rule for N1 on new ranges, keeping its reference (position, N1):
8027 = 0.24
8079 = 0.49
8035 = 0.35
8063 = -0.86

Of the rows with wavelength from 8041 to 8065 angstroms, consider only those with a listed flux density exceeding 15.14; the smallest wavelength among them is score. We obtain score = 8043 angstroms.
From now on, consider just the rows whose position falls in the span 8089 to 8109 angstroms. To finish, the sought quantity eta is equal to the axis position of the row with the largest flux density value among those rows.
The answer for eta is 8099 angstroms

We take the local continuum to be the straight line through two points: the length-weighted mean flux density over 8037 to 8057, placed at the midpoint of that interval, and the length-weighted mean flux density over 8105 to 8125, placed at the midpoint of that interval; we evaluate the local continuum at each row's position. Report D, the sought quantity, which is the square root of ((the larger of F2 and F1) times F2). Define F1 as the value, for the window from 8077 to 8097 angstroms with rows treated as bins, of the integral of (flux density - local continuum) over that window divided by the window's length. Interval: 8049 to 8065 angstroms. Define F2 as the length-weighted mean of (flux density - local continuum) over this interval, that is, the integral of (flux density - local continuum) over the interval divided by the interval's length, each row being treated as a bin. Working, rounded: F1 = -0.5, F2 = 0.6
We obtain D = 0.60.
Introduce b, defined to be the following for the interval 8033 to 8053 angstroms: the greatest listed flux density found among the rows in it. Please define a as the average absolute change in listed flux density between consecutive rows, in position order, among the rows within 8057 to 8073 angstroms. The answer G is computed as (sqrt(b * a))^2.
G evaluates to 8.21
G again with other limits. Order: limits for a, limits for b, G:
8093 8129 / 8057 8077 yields 2.06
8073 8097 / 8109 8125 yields 2.15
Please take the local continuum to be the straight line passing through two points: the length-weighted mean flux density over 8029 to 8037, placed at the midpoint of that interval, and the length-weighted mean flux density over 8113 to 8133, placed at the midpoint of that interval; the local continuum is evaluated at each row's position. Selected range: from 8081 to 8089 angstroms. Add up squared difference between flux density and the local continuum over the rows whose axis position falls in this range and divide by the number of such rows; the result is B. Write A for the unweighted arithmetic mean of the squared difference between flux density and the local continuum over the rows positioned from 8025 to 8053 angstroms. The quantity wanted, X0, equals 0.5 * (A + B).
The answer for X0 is 0.20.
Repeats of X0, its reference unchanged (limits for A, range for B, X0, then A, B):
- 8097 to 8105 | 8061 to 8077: 0.25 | 0.13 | 0.4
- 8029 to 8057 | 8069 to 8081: 0.18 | 0.14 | 0.2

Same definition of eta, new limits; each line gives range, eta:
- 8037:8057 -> 8055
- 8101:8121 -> 8119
